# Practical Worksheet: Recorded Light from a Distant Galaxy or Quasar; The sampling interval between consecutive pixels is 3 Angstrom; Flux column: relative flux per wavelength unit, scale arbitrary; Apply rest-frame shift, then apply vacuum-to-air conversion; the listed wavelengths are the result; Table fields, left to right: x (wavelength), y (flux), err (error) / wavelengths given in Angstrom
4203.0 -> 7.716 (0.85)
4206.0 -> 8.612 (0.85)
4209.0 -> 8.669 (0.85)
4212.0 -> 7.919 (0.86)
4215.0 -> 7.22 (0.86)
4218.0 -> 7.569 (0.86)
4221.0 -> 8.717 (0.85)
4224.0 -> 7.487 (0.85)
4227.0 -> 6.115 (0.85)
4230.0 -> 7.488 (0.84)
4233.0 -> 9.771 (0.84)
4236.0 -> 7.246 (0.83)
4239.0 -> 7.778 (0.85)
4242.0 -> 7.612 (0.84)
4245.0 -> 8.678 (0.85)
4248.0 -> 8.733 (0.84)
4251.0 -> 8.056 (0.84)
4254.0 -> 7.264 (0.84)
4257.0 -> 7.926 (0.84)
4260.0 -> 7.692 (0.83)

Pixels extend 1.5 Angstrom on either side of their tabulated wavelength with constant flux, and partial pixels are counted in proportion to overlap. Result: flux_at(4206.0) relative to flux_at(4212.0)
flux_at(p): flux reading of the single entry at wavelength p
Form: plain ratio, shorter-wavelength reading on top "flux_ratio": 1.09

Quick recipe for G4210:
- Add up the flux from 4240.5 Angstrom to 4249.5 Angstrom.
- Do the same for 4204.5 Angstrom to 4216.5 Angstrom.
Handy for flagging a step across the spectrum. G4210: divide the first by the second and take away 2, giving -1.23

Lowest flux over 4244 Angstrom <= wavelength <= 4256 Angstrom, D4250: 7.264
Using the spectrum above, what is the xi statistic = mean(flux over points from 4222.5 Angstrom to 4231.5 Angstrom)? 7.0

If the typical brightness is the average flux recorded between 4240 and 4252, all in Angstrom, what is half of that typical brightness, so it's 4.13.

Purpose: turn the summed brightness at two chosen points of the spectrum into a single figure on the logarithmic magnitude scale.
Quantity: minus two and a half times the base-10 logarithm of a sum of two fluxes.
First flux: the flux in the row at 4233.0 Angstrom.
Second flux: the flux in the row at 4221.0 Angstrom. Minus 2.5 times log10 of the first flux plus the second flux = -3.17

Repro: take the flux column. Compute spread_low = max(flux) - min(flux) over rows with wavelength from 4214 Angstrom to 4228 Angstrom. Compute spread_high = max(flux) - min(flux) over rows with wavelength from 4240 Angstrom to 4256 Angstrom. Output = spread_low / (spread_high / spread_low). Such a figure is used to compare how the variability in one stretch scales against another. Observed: 5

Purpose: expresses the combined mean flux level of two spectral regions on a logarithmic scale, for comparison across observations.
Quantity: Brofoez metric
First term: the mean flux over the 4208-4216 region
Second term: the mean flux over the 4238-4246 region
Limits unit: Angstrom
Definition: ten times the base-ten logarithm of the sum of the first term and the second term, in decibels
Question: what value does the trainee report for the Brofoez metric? 12.0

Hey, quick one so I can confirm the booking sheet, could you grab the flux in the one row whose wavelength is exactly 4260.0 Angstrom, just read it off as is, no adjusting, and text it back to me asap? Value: 7.692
